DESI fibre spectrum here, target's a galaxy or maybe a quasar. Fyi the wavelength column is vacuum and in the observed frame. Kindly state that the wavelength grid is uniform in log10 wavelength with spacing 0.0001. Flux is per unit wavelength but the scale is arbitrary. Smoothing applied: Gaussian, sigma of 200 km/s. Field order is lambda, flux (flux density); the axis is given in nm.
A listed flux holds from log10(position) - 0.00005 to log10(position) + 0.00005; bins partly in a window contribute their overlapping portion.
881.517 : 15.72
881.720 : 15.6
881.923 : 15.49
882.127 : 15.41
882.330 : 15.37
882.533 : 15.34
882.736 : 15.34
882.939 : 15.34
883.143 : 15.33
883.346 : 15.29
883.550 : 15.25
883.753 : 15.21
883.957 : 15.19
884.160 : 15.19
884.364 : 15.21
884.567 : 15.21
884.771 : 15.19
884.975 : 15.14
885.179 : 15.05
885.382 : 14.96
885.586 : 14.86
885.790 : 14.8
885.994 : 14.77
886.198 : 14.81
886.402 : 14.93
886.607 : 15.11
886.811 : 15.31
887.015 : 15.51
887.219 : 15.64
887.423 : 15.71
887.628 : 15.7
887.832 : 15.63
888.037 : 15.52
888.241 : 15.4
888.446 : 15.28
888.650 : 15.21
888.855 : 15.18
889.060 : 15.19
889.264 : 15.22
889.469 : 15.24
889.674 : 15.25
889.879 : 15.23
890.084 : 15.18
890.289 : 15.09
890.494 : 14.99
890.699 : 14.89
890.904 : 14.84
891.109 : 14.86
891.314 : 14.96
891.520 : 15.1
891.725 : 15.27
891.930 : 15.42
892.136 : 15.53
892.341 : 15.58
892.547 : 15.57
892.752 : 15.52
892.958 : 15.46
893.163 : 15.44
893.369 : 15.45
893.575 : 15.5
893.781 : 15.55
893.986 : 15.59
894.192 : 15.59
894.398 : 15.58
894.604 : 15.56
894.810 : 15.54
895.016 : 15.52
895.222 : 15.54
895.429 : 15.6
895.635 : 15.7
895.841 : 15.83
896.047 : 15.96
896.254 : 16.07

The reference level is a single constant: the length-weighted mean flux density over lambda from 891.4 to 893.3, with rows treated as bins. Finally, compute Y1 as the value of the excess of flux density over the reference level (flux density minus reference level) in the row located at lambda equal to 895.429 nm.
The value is 0.17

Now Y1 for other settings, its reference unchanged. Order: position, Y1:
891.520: -0.33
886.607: -0.32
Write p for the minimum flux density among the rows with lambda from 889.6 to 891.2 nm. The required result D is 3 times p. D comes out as 44.52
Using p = 14.84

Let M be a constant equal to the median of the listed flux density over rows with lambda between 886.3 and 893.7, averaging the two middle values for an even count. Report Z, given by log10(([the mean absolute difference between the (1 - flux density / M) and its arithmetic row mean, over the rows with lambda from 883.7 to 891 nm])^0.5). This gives -0.96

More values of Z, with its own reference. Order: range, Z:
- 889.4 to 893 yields -0.93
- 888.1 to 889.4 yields -1.20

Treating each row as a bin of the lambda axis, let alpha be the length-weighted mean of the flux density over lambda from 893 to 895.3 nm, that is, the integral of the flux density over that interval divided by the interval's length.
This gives 15.5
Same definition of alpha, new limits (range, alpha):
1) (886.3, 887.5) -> 15.4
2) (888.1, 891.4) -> 15.1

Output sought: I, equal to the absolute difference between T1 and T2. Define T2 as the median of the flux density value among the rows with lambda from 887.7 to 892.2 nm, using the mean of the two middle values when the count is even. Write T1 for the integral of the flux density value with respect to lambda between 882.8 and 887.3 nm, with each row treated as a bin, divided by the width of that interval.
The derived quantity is 0.07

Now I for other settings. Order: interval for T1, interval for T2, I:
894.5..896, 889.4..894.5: 0.21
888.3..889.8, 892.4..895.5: 0.31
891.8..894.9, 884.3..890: 0.31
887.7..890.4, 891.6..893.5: 0.18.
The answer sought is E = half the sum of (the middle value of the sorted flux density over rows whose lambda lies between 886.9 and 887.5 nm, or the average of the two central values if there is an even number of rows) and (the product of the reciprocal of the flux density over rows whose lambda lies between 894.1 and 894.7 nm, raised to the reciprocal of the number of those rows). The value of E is 7.85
